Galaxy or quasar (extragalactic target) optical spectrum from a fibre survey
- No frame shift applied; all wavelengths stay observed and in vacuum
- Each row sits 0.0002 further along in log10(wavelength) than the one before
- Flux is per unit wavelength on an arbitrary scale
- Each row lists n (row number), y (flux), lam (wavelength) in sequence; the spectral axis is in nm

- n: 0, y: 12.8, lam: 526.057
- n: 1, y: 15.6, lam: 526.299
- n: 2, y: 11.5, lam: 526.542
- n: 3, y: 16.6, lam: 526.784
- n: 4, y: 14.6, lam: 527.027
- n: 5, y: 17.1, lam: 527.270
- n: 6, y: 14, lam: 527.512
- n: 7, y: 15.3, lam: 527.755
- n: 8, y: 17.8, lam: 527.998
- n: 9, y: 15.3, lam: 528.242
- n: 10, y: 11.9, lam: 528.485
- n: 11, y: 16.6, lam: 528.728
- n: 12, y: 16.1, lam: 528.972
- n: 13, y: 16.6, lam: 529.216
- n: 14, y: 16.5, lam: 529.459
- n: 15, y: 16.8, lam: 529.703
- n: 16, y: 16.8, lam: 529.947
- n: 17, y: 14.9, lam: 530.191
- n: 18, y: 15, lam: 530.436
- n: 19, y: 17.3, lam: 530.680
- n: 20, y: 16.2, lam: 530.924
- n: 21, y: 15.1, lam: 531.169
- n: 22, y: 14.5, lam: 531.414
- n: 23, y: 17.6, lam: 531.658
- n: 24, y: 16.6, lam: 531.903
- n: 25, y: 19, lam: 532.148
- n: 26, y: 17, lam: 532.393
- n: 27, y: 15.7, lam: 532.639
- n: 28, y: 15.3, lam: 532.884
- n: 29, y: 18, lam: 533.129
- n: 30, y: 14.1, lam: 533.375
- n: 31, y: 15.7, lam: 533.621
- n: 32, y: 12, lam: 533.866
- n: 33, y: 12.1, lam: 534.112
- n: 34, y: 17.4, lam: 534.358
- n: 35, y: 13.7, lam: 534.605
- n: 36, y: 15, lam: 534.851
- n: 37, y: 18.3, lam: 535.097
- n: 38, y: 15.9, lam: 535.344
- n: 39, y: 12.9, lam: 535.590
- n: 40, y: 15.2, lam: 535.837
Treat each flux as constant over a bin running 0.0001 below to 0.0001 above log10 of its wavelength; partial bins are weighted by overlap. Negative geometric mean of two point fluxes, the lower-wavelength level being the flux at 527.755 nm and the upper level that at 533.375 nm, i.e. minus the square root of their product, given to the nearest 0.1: -14.7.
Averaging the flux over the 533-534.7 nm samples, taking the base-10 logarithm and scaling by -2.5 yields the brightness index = -2.92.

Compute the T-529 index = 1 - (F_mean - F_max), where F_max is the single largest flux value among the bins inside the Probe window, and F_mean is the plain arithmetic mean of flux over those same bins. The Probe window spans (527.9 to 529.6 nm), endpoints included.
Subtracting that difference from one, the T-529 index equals 3.0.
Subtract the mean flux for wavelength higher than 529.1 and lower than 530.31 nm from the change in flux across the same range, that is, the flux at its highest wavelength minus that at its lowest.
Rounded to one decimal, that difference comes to -18.0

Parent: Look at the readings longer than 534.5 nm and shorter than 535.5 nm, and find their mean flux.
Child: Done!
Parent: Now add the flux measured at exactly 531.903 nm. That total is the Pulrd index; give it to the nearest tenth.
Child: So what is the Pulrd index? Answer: 32.3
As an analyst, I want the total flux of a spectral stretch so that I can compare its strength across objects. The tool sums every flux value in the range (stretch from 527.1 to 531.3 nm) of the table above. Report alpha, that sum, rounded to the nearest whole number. 269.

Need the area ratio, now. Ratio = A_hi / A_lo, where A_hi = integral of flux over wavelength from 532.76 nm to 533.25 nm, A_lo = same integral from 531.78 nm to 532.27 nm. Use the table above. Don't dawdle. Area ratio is 0.94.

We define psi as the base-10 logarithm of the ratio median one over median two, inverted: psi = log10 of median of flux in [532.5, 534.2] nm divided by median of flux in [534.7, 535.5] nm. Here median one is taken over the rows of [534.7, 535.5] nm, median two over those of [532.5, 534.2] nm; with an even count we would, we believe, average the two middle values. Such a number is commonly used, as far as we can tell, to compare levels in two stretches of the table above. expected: -0.017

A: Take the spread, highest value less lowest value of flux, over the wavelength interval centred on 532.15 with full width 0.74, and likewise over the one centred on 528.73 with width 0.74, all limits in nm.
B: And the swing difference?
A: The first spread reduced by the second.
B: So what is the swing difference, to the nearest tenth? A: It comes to -2.3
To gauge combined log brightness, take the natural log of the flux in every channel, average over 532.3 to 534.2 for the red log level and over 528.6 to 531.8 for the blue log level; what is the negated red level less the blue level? -5.48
